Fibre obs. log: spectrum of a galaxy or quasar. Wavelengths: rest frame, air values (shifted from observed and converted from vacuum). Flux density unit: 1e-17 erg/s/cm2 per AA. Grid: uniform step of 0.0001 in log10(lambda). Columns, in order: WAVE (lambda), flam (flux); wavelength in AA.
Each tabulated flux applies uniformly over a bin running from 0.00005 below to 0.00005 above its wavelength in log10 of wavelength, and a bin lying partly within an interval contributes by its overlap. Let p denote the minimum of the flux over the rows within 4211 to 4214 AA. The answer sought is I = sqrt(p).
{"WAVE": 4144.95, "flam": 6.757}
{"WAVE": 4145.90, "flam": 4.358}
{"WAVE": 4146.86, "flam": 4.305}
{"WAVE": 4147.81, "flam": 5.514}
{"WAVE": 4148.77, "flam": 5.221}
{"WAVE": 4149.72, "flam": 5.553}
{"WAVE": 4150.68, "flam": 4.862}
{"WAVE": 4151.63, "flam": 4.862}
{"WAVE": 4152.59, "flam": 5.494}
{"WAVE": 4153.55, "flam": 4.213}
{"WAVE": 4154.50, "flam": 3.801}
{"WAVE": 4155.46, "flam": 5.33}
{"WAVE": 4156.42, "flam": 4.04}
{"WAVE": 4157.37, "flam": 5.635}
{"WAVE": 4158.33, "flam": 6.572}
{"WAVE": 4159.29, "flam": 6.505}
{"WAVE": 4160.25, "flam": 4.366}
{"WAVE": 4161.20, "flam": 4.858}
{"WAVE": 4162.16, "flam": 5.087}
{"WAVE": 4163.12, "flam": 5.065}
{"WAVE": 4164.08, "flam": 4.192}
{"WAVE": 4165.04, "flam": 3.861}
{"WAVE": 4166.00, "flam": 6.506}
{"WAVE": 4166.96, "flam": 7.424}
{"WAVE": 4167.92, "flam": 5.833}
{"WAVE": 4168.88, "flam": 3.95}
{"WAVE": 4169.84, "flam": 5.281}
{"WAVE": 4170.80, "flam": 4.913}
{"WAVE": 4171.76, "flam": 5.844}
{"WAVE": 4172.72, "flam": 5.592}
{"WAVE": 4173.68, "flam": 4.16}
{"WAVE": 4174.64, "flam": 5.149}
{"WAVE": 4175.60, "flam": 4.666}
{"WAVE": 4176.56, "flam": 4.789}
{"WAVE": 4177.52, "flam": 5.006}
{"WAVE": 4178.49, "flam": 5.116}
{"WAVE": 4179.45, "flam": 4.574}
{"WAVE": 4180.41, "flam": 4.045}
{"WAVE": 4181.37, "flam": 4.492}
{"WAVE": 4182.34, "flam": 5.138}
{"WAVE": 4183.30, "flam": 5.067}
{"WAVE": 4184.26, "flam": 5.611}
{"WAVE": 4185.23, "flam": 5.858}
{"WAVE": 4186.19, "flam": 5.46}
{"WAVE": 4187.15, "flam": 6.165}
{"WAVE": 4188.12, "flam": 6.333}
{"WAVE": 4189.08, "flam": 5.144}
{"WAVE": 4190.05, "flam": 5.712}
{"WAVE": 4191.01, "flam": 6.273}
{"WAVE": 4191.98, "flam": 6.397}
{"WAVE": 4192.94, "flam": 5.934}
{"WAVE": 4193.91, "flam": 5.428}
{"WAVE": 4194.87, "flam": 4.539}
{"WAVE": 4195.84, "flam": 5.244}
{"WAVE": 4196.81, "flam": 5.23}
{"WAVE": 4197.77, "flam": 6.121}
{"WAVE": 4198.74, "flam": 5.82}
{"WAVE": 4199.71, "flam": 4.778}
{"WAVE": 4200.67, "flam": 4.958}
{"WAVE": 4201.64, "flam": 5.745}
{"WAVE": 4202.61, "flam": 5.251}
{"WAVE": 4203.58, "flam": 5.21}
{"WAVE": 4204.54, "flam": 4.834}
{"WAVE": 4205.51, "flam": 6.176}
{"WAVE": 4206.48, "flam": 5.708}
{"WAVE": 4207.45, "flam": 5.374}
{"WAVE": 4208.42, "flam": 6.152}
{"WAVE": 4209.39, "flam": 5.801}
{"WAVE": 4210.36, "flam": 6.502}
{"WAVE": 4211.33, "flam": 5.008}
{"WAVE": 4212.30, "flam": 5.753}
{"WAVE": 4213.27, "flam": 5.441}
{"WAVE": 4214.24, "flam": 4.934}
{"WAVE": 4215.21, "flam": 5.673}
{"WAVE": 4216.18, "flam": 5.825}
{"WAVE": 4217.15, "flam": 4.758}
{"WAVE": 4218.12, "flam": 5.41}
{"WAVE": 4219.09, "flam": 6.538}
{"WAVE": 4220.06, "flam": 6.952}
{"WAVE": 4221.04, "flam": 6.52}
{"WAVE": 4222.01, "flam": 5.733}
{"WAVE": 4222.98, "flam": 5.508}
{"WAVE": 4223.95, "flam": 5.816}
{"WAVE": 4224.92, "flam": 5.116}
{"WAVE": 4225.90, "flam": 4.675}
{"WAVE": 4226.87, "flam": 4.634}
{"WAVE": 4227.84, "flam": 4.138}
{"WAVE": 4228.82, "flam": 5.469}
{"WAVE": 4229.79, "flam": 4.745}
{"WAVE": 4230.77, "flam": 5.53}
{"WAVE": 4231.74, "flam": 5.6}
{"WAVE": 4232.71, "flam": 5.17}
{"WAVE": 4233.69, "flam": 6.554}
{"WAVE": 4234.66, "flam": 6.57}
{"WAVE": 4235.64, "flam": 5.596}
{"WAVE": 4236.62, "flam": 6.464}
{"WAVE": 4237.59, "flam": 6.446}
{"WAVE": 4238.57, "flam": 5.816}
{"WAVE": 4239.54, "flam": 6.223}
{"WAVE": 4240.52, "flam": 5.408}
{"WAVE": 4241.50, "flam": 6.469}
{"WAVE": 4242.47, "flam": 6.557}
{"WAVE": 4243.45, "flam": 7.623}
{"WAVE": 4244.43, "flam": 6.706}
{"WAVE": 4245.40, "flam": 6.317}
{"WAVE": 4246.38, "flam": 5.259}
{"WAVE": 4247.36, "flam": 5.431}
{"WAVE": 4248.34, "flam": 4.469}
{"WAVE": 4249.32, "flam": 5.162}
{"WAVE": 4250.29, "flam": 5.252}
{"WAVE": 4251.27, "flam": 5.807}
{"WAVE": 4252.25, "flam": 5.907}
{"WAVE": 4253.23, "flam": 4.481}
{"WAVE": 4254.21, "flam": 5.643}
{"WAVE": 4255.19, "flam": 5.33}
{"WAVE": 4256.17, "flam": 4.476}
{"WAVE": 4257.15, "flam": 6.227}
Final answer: 2.24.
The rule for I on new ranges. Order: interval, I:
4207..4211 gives 2.32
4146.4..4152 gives 2.07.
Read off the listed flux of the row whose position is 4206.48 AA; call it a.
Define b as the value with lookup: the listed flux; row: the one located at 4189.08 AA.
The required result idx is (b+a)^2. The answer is 118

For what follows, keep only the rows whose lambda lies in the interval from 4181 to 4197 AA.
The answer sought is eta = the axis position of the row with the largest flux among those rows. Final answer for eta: 4191.98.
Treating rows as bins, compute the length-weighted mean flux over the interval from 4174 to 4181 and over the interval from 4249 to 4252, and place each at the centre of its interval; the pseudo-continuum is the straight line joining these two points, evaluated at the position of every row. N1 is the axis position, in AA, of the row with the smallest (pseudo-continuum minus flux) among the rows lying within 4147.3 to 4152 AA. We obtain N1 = 4149.72 AA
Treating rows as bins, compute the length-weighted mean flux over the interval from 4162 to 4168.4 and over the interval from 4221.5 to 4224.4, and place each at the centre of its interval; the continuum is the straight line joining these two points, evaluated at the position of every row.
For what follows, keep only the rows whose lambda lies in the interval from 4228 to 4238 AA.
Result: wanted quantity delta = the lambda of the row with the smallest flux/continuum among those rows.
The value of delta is 4229.79 AA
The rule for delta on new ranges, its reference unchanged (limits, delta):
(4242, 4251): 4248.34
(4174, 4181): 4180.41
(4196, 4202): 4199.71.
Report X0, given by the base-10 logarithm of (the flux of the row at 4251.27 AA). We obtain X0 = 0.764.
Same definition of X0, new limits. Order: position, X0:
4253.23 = 0.651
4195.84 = 0.720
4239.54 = 0.794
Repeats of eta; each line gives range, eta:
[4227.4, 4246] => 4243.45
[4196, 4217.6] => 4210.36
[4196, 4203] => 4197.77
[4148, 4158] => 4157.37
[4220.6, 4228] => 4221.04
